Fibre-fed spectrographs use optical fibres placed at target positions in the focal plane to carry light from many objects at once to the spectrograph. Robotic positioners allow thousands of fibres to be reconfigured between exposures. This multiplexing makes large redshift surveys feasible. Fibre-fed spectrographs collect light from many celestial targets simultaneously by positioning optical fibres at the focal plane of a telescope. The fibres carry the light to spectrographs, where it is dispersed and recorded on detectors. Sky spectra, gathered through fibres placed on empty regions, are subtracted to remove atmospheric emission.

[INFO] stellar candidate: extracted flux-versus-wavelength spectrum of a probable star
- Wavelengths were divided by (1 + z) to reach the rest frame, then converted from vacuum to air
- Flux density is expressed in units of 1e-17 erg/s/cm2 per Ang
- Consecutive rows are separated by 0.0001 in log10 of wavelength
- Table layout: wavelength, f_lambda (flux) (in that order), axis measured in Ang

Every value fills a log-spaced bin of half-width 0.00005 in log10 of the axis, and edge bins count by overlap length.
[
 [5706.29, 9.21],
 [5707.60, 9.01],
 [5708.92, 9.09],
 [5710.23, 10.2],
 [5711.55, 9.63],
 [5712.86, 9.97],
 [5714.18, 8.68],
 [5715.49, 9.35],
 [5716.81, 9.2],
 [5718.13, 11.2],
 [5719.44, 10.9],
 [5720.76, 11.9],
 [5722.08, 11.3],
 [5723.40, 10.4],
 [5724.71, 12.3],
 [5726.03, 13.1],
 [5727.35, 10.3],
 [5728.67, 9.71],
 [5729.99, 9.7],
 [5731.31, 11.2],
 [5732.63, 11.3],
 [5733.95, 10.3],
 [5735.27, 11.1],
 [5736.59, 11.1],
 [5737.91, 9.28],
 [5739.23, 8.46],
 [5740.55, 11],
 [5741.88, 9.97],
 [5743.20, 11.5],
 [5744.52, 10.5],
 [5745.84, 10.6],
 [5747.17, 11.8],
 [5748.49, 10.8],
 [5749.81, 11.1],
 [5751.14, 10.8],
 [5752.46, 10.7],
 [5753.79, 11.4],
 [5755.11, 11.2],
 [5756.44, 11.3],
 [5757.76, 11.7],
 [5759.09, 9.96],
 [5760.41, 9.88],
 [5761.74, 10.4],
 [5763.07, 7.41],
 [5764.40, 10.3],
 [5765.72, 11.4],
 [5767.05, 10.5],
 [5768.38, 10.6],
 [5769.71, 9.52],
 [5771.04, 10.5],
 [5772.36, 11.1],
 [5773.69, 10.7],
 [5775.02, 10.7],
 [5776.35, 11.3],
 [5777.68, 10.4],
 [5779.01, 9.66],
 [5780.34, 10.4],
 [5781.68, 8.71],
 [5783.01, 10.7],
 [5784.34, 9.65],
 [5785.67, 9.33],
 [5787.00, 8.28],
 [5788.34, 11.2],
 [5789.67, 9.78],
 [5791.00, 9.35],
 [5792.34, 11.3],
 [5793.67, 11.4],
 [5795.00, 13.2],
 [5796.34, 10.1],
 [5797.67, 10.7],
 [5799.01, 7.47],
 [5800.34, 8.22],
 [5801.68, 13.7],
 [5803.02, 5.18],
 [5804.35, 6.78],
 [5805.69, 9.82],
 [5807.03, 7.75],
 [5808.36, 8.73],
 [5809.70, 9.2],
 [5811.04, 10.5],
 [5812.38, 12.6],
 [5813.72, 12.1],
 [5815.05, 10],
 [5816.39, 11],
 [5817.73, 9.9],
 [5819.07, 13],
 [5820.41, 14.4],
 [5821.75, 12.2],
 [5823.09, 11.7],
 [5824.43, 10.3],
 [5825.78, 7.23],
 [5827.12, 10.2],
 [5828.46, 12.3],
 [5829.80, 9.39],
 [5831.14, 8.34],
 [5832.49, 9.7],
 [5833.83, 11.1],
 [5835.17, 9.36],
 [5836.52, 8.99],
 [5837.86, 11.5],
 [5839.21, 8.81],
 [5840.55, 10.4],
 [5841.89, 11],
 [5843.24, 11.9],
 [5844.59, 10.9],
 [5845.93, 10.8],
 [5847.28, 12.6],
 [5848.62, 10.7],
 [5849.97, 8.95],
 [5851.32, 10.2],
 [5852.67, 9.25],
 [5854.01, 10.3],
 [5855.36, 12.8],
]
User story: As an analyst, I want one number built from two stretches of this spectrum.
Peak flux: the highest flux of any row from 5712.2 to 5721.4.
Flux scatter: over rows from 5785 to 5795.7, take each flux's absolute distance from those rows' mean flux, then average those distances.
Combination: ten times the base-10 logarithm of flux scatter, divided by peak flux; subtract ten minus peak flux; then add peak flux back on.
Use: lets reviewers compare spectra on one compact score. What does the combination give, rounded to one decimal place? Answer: 13.9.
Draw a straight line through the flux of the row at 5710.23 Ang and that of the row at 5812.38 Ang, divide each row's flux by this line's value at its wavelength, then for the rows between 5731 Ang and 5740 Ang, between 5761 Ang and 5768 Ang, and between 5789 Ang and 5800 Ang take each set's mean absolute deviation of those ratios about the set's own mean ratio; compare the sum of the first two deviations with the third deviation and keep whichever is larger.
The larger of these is 0.176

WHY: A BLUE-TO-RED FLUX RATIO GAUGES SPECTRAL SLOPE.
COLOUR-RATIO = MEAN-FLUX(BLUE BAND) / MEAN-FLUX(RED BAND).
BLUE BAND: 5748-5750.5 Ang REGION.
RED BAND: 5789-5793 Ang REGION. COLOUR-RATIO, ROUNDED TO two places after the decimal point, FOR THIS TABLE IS 1.08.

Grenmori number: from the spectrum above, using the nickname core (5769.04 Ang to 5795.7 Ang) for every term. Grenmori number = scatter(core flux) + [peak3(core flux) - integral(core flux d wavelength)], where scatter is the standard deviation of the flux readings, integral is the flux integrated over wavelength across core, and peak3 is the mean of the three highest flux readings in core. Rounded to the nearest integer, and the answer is -263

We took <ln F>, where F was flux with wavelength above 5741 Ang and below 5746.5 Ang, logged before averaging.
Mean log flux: 2.36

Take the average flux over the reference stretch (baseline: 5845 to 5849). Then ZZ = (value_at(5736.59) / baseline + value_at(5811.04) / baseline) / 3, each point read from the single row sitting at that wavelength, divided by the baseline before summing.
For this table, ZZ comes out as 0.63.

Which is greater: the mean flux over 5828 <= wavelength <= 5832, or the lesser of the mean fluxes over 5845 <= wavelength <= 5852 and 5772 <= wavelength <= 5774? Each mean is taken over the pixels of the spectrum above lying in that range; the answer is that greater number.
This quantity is 10.7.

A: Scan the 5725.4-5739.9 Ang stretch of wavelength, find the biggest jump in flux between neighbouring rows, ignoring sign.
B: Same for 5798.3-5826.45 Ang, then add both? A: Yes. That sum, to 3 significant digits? 11.3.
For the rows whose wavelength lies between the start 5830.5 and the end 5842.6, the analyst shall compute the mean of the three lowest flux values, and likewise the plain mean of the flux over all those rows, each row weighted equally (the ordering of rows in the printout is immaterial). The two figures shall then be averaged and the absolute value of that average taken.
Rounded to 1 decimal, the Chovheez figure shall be 9.3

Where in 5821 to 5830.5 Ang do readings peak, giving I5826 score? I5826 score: 5828.46 Ang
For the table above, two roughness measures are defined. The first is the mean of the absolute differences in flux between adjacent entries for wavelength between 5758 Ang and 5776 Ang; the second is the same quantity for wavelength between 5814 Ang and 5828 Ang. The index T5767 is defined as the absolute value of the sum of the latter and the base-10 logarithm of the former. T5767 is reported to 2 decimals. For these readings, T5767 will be 1.85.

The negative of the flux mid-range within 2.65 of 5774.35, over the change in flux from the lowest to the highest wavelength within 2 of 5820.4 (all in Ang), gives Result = 14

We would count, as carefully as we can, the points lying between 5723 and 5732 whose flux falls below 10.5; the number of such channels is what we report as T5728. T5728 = 4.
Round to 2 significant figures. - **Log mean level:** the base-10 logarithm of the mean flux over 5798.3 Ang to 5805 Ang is 0.92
